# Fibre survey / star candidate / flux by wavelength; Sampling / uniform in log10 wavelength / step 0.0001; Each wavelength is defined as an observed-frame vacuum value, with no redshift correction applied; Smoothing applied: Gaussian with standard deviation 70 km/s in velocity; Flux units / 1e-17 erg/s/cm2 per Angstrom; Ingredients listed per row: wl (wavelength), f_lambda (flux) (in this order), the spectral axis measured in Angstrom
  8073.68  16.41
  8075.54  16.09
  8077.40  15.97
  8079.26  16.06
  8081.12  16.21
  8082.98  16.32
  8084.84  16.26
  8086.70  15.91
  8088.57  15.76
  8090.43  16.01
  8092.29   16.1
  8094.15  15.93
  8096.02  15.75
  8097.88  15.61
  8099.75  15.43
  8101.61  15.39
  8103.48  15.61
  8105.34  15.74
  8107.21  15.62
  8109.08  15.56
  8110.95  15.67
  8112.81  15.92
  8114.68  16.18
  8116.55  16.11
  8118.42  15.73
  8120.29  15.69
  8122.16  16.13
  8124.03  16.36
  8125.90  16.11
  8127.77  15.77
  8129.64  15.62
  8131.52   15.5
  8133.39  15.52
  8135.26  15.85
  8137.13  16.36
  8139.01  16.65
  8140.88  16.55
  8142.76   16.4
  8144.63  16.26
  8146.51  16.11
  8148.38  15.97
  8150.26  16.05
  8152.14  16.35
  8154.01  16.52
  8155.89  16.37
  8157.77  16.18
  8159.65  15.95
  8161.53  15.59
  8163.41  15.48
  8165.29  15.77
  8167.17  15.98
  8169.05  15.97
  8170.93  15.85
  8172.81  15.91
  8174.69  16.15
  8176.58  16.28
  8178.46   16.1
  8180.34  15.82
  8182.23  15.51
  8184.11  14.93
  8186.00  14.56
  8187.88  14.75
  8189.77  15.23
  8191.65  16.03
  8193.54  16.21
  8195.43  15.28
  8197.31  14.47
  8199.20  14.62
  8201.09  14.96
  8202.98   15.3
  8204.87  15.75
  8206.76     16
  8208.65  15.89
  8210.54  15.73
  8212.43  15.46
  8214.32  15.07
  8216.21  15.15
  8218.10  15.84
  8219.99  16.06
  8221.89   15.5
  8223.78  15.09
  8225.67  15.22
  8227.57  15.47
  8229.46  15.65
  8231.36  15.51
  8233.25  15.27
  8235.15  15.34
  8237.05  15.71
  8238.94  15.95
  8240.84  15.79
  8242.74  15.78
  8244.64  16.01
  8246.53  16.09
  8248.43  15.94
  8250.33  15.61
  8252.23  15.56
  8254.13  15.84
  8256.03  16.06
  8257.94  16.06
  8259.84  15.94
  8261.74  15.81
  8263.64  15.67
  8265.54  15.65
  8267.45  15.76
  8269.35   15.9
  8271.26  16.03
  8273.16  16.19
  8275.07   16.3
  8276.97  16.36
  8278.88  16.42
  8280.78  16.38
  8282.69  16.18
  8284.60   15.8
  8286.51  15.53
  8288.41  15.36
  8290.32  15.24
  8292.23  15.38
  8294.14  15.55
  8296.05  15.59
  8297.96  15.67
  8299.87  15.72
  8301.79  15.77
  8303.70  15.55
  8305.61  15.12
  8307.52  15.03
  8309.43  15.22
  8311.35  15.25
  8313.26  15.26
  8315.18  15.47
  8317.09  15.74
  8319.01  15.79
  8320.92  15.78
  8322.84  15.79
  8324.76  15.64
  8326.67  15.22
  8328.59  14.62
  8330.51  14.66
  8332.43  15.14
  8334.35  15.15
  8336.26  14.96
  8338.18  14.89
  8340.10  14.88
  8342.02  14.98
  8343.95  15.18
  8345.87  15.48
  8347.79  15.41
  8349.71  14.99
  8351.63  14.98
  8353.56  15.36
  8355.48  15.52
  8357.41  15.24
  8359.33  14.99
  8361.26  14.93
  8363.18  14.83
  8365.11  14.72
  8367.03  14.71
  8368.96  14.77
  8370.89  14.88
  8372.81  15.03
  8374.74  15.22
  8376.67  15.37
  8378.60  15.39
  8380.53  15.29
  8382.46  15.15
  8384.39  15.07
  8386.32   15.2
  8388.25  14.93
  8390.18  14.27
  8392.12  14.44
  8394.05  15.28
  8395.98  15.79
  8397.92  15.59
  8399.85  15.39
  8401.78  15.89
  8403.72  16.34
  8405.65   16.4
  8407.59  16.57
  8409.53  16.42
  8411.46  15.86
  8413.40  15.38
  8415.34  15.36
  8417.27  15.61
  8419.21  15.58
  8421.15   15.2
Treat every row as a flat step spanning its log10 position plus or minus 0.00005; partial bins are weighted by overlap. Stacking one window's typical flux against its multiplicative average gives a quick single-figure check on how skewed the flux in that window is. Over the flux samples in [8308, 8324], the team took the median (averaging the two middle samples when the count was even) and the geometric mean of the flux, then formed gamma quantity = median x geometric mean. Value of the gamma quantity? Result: 242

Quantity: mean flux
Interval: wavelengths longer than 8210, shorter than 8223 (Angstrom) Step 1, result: 15.5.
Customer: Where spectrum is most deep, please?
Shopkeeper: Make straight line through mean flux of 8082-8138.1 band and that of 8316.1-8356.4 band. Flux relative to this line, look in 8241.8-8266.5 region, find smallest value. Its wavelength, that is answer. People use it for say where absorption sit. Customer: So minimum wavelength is 8252.23 Angstrom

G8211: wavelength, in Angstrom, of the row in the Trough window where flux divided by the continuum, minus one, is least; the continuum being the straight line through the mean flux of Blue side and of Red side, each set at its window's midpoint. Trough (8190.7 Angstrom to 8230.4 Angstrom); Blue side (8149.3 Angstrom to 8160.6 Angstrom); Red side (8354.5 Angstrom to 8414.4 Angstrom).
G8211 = 8197.31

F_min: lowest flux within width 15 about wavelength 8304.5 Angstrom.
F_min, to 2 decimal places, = 15.03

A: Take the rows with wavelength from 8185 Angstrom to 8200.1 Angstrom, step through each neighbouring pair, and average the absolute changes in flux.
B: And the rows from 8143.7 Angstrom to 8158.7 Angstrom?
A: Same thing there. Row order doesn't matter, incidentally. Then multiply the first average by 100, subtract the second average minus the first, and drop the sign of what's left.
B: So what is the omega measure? 51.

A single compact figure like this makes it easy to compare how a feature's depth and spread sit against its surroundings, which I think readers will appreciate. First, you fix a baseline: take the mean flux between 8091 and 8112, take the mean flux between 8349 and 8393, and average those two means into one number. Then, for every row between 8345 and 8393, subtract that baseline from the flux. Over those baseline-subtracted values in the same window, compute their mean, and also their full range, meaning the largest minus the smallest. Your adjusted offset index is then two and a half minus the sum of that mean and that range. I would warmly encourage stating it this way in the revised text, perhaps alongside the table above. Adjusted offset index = 1.55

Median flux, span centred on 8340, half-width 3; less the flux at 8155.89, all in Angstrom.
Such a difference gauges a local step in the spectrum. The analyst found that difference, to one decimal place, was -1.5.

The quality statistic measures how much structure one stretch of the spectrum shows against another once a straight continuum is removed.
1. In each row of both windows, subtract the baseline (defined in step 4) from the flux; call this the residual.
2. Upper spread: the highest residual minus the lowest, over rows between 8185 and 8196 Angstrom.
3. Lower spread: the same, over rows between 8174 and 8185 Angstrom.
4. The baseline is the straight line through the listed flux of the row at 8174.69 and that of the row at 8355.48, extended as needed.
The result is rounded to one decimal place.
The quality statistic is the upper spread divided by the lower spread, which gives 1.3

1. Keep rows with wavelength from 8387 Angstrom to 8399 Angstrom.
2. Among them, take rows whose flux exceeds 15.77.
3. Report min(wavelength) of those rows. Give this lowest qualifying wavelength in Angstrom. 8395.98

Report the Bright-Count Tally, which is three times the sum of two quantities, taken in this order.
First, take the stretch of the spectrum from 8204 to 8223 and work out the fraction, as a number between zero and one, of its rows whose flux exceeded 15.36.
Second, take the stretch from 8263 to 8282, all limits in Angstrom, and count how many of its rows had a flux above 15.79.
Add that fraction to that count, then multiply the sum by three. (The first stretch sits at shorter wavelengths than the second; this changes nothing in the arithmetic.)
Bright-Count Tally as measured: 23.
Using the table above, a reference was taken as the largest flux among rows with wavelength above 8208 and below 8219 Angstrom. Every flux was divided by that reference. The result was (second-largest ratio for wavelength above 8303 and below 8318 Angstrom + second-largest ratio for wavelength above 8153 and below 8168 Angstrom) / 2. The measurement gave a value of 1.00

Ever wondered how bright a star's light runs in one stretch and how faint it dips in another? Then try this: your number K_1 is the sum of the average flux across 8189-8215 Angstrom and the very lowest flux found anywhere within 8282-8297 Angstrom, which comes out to 30.7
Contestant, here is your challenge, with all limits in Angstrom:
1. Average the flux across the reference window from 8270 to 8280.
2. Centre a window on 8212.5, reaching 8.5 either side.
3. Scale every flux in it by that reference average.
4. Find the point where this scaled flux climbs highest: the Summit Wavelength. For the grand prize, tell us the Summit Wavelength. 8219.99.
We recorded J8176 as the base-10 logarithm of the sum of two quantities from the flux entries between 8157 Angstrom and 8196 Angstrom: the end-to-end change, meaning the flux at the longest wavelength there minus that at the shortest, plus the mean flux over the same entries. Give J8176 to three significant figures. 1.17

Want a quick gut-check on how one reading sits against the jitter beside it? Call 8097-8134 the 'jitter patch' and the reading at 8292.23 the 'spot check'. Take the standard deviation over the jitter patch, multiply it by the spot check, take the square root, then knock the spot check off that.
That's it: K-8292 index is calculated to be -13.3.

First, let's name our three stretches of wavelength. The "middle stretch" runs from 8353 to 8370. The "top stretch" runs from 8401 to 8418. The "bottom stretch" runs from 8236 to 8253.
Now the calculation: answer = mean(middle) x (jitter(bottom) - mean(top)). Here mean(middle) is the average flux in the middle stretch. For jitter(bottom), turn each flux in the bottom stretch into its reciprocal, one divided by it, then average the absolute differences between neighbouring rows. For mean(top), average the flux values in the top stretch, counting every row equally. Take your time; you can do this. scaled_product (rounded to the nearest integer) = -240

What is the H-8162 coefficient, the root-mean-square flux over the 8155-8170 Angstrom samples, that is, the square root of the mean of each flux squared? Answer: 15.9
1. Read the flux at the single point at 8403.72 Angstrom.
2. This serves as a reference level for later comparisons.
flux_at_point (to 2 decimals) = 16.34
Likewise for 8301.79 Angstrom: 15.77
